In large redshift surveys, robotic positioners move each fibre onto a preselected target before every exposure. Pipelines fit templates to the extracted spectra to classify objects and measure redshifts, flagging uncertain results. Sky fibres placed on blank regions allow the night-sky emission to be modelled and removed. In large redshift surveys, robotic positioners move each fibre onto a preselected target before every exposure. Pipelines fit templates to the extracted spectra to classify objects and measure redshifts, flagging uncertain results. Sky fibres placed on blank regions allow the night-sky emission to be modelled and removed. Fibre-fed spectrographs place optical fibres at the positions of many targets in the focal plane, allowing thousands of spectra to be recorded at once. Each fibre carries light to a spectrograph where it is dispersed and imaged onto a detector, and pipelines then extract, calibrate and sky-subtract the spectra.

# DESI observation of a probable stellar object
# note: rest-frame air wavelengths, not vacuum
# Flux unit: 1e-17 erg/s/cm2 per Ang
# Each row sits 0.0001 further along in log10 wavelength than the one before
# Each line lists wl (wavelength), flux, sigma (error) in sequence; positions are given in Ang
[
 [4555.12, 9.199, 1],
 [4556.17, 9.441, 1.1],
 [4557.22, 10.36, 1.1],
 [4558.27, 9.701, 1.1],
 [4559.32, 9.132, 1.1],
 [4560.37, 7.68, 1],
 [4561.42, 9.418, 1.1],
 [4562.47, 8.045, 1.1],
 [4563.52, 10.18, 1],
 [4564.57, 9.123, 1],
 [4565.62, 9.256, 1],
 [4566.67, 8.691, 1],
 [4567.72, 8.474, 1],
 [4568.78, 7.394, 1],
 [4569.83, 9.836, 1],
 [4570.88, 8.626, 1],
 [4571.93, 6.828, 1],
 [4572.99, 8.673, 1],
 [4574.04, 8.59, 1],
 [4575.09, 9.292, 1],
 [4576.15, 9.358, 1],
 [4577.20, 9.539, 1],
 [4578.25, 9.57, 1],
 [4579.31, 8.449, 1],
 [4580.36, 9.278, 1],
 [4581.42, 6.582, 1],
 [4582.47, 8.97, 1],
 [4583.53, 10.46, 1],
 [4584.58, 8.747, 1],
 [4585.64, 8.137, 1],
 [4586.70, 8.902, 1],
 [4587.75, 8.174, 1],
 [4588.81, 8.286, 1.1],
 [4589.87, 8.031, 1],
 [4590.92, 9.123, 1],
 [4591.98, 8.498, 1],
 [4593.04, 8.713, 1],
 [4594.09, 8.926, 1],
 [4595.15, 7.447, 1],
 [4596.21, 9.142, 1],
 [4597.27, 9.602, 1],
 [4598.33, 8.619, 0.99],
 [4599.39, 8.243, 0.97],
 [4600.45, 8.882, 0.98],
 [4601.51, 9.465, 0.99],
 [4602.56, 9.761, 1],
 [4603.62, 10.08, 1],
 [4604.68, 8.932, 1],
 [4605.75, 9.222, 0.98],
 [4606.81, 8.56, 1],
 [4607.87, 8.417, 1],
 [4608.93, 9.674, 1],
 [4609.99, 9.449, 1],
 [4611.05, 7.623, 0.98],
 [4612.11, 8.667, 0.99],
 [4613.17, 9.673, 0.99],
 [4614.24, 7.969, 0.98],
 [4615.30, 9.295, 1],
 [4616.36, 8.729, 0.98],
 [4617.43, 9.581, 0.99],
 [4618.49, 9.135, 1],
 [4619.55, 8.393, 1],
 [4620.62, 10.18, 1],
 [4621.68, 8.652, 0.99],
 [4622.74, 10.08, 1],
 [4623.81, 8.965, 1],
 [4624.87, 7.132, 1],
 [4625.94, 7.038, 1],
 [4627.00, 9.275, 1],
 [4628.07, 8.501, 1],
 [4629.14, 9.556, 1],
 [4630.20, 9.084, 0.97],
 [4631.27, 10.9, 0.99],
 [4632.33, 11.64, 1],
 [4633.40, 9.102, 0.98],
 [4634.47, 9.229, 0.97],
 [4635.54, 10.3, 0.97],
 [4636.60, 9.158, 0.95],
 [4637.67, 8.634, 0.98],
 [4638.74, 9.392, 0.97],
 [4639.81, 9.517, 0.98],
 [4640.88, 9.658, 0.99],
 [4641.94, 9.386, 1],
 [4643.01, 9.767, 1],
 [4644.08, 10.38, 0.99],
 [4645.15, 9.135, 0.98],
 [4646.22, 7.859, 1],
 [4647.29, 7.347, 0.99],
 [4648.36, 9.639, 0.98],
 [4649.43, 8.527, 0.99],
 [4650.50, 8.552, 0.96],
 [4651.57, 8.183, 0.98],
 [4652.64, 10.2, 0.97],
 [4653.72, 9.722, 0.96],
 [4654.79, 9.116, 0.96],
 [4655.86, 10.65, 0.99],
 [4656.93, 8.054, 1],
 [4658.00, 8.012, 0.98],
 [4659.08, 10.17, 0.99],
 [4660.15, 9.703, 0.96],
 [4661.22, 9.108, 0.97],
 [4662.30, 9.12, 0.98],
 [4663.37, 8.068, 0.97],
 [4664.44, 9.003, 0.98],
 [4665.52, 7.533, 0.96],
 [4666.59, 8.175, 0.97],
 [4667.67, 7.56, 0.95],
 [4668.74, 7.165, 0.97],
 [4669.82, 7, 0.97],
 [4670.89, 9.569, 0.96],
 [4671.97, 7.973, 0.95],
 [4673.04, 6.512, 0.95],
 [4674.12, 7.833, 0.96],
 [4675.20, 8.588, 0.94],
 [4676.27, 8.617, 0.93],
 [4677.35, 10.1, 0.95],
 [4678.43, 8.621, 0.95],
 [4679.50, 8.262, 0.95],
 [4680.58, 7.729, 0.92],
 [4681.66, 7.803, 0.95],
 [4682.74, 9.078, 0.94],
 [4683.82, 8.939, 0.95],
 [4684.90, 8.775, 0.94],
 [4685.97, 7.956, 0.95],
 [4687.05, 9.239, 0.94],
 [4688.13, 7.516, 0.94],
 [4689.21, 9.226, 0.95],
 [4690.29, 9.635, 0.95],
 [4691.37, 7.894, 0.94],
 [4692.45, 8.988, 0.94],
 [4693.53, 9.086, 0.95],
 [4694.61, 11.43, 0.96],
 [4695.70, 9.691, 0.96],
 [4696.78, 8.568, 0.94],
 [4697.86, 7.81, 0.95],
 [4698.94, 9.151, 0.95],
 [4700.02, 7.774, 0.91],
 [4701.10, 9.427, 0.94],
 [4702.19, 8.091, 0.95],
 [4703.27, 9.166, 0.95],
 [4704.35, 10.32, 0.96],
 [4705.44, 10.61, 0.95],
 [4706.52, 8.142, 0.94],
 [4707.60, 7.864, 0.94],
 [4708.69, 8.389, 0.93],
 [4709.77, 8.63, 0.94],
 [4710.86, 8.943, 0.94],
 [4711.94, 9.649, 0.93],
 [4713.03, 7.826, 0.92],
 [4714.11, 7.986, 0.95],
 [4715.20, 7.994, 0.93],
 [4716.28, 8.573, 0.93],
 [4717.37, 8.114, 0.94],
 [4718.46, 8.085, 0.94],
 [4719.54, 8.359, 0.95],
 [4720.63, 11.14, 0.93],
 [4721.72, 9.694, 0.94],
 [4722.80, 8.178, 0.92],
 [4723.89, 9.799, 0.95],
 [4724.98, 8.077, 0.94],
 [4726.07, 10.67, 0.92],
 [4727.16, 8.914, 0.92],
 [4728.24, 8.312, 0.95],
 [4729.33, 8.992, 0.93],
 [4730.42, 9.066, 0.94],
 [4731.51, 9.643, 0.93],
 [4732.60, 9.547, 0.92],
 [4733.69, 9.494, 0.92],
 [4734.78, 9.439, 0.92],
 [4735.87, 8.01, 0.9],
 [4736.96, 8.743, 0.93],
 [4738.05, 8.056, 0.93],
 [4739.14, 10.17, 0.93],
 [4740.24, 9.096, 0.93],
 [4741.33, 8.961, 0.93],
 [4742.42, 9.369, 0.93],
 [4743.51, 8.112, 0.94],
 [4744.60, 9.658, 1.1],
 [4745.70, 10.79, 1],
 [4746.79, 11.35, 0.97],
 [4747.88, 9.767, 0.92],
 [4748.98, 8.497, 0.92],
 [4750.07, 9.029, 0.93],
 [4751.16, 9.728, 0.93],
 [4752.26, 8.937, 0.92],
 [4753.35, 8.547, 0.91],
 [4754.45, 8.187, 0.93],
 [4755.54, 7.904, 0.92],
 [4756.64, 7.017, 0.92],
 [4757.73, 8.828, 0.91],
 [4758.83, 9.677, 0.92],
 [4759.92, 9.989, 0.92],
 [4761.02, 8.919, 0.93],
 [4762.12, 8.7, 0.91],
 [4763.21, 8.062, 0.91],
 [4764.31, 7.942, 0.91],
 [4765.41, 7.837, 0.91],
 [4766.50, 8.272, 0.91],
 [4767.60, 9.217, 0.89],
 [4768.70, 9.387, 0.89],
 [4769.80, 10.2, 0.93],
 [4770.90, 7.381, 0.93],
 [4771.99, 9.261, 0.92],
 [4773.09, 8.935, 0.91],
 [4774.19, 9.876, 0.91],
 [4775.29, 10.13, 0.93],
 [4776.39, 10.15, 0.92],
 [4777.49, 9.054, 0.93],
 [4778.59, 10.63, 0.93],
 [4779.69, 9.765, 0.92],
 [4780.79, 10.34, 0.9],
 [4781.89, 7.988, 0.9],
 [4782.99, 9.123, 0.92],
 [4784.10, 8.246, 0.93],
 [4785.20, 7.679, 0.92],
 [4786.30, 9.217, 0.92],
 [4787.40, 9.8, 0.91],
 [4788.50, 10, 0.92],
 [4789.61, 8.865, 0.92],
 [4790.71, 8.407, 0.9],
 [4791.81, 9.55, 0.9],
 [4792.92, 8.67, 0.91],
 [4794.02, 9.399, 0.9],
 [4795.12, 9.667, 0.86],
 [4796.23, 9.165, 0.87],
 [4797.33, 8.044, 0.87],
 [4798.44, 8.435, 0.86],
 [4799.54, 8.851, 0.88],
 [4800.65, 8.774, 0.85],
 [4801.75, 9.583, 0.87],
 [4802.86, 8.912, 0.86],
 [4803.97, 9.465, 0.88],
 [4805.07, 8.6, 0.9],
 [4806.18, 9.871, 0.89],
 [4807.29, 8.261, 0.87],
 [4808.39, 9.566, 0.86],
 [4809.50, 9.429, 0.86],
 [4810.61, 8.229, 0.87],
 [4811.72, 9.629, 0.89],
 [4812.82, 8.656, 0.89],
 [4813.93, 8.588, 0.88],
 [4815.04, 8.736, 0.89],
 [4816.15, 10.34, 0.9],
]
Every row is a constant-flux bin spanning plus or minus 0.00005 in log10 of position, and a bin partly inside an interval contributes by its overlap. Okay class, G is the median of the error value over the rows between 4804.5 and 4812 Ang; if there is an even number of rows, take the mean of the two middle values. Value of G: 0.87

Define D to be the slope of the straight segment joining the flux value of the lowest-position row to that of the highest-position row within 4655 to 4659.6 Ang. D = -0.15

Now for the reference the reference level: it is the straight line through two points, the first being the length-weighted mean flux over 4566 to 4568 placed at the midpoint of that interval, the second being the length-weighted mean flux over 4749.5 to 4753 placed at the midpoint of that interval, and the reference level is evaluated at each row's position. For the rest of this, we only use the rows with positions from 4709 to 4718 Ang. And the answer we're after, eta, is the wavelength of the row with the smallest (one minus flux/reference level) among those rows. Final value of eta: 4711.94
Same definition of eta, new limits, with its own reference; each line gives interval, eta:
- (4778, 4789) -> 4778.59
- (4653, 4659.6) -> 4655.86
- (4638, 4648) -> 4644.08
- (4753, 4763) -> 4759.92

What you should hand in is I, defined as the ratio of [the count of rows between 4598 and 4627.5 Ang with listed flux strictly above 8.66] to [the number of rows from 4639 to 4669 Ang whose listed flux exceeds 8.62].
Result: 1.1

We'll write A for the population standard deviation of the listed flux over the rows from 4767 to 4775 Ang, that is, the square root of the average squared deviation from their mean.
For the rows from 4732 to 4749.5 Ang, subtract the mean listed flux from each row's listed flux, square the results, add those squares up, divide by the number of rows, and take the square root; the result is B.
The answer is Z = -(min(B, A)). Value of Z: -0.83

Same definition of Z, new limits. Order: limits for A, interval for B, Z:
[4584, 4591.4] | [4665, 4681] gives -0.40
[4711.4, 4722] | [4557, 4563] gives -0.93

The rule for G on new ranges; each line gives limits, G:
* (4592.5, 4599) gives 1.00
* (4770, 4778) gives 0.92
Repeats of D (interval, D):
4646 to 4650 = 0.21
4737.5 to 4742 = 0.28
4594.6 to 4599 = 0.37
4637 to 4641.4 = 0.32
